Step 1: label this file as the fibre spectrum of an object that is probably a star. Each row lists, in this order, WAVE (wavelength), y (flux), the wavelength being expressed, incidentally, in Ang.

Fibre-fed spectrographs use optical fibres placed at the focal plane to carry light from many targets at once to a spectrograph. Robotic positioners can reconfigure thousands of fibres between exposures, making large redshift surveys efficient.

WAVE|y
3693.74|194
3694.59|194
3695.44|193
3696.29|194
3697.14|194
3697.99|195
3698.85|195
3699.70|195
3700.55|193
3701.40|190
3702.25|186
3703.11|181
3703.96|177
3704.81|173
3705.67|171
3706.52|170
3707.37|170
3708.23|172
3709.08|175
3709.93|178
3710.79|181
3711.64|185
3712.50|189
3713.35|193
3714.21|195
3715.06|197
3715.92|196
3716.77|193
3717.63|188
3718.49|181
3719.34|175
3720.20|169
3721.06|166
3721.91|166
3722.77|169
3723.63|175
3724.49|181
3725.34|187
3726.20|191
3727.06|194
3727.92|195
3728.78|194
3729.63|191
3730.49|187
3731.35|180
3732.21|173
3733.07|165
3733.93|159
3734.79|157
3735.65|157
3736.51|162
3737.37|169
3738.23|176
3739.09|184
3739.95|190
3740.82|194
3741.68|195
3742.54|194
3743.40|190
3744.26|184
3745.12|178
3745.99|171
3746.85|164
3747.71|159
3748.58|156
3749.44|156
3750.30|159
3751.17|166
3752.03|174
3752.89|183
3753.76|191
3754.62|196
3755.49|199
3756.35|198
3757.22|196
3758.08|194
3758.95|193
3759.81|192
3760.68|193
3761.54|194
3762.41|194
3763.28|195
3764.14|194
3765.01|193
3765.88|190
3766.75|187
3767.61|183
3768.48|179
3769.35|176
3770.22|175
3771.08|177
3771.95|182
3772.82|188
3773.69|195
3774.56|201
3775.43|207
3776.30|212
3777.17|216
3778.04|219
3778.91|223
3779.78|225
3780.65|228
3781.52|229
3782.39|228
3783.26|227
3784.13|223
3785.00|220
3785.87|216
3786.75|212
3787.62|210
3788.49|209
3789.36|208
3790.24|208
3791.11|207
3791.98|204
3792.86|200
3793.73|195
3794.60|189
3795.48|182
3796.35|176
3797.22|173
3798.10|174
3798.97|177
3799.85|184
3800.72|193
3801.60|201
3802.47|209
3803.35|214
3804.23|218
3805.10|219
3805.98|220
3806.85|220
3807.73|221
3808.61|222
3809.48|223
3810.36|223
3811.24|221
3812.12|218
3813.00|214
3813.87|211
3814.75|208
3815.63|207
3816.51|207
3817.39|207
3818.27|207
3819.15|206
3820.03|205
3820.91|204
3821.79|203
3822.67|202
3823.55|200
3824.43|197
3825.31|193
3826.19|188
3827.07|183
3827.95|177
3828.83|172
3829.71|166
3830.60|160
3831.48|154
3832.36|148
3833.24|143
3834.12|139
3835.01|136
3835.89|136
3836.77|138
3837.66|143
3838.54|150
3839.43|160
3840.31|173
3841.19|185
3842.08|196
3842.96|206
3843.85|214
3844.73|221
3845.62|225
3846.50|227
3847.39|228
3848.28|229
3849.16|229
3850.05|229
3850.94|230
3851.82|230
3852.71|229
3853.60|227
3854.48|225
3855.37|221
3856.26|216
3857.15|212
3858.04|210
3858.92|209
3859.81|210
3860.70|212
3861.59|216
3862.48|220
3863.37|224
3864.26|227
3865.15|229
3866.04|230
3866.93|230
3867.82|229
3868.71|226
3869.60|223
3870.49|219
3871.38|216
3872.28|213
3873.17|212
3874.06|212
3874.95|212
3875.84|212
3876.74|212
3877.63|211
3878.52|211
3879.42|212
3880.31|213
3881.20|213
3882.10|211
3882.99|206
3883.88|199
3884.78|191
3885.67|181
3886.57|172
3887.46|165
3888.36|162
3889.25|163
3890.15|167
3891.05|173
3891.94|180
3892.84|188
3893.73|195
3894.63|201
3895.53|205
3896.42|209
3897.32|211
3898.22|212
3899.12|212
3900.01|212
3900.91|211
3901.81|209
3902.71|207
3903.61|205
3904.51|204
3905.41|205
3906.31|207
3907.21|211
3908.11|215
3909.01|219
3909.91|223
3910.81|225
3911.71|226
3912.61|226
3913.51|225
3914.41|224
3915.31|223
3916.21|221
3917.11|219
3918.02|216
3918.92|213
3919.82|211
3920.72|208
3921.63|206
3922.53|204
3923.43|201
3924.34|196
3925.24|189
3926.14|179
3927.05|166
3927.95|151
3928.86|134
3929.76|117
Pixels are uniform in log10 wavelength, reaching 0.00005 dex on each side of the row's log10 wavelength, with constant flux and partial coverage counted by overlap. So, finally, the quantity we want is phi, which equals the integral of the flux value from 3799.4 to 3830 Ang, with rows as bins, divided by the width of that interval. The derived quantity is 205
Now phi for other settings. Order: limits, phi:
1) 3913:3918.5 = 221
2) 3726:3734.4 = 183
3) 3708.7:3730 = 184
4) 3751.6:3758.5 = 191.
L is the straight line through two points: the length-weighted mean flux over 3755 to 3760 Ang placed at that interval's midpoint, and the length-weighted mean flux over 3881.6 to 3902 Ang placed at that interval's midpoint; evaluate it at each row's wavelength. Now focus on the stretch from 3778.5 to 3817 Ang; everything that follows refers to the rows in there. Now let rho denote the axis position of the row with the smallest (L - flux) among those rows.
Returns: 3781.52 Ang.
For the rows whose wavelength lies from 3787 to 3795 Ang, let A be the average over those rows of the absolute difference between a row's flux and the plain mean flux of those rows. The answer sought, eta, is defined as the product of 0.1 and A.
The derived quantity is 0.58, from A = 5.8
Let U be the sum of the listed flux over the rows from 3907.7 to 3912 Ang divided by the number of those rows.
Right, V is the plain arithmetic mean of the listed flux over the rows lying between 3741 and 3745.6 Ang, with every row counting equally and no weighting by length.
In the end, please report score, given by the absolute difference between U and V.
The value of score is 33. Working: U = 222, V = 188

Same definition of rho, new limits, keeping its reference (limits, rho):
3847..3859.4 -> 3851.82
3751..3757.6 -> 3755.49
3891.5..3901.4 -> 3900.01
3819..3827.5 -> 3819.15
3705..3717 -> 3715.06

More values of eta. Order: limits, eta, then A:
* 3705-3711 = 0.36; 3.6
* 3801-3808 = 0.54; 5.4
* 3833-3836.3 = 0.25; 2.5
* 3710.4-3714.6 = 0.45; 4.5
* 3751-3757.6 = 1.02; 10.2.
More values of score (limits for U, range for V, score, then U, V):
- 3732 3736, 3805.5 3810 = 59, 162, 221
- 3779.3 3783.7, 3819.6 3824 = 25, 227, 203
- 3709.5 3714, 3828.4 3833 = 25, 185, 160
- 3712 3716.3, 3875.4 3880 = 18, 194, 212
